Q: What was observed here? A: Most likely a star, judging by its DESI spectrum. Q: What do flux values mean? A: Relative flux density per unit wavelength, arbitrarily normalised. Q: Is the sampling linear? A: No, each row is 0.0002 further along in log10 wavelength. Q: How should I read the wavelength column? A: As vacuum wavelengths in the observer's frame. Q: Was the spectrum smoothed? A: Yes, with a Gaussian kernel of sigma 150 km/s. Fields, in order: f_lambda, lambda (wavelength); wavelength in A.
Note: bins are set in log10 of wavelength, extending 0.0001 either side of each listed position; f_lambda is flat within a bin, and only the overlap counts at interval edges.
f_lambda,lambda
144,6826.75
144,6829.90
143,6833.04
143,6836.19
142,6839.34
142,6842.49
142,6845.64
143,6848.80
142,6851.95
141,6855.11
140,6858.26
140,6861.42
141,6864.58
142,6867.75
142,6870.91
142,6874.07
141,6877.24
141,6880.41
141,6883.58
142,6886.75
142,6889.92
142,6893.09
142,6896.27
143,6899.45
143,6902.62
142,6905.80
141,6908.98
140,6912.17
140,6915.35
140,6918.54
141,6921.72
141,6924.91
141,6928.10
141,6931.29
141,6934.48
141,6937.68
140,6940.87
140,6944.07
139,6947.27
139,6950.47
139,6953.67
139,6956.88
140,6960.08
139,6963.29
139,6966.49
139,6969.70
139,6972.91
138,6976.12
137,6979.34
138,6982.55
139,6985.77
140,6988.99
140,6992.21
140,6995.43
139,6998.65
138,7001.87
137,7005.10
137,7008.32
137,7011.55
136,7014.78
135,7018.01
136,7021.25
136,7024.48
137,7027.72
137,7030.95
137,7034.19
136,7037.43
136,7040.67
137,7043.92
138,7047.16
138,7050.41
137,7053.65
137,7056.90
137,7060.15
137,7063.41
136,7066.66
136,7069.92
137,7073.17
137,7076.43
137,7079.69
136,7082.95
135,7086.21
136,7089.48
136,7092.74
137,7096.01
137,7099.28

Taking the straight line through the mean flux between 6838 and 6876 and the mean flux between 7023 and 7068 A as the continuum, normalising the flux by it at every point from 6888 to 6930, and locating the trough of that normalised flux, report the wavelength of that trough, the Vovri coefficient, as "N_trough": 6912.17 A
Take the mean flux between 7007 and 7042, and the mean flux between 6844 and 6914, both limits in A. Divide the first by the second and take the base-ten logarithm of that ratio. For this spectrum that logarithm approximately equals -0.0163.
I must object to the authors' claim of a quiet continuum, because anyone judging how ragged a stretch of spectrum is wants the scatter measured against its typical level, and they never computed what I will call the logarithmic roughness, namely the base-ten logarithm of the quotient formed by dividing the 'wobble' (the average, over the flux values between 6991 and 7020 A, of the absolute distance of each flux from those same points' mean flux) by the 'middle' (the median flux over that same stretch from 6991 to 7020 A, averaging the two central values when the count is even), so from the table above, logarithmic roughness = -1.99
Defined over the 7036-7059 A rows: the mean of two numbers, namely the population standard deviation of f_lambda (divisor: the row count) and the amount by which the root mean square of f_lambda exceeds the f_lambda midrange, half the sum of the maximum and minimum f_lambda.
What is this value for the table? 0.38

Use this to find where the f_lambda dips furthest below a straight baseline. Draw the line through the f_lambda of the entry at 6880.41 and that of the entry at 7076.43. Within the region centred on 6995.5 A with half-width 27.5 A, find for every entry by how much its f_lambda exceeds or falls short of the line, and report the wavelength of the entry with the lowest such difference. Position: 7018.01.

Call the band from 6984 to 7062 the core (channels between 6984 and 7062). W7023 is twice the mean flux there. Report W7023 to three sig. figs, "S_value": 275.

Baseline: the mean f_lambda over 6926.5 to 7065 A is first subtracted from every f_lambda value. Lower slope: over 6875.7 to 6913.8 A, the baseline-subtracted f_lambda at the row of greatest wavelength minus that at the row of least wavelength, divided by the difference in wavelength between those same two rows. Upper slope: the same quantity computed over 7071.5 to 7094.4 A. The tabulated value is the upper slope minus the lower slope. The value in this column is -0.022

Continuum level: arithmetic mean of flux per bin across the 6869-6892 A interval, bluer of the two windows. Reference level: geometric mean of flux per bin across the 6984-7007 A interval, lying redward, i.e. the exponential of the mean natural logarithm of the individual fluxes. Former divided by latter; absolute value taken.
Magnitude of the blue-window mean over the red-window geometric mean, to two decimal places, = 1.02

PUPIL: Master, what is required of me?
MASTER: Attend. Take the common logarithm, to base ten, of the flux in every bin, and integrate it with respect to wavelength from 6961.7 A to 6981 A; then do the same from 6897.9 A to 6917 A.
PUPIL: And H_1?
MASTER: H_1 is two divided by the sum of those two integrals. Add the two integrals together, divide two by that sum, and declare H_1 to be 0.0243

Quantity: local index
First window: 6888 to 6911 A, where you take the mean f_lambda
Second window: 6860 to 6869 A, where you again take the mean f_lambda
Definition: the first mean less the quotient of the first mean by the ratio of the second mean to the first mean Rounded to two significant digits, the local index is -1.2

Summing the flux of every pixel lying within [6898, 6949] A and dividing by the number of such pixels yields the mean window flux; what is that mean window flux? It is 141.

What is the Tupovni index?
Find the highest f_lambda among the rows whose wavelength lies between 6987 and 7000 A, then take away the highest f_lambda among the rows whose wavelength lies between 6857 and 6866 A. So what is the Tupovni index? -1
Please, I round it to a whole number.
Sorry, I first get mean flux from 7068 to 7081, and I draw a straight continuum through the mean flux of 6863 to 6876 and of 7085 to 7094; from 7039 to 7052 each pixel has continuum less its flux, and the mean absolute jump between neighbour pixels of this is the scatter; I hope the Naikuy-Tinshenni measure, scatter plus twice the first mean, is 274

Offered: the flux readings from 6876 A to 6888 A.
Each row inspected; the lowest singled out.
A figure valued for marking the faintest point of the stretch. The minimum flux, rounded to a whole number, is 141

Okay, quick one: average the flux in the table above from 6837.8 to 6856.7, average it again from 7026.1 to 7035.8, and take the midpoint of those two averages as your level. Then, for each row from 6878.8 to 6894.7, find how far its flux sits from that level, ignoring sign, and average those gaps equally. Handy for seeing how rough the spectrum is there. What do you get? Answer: 2.1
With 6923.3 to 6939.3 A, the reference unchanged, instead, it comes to 1.5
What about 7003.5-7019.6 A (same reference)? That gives 3.1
